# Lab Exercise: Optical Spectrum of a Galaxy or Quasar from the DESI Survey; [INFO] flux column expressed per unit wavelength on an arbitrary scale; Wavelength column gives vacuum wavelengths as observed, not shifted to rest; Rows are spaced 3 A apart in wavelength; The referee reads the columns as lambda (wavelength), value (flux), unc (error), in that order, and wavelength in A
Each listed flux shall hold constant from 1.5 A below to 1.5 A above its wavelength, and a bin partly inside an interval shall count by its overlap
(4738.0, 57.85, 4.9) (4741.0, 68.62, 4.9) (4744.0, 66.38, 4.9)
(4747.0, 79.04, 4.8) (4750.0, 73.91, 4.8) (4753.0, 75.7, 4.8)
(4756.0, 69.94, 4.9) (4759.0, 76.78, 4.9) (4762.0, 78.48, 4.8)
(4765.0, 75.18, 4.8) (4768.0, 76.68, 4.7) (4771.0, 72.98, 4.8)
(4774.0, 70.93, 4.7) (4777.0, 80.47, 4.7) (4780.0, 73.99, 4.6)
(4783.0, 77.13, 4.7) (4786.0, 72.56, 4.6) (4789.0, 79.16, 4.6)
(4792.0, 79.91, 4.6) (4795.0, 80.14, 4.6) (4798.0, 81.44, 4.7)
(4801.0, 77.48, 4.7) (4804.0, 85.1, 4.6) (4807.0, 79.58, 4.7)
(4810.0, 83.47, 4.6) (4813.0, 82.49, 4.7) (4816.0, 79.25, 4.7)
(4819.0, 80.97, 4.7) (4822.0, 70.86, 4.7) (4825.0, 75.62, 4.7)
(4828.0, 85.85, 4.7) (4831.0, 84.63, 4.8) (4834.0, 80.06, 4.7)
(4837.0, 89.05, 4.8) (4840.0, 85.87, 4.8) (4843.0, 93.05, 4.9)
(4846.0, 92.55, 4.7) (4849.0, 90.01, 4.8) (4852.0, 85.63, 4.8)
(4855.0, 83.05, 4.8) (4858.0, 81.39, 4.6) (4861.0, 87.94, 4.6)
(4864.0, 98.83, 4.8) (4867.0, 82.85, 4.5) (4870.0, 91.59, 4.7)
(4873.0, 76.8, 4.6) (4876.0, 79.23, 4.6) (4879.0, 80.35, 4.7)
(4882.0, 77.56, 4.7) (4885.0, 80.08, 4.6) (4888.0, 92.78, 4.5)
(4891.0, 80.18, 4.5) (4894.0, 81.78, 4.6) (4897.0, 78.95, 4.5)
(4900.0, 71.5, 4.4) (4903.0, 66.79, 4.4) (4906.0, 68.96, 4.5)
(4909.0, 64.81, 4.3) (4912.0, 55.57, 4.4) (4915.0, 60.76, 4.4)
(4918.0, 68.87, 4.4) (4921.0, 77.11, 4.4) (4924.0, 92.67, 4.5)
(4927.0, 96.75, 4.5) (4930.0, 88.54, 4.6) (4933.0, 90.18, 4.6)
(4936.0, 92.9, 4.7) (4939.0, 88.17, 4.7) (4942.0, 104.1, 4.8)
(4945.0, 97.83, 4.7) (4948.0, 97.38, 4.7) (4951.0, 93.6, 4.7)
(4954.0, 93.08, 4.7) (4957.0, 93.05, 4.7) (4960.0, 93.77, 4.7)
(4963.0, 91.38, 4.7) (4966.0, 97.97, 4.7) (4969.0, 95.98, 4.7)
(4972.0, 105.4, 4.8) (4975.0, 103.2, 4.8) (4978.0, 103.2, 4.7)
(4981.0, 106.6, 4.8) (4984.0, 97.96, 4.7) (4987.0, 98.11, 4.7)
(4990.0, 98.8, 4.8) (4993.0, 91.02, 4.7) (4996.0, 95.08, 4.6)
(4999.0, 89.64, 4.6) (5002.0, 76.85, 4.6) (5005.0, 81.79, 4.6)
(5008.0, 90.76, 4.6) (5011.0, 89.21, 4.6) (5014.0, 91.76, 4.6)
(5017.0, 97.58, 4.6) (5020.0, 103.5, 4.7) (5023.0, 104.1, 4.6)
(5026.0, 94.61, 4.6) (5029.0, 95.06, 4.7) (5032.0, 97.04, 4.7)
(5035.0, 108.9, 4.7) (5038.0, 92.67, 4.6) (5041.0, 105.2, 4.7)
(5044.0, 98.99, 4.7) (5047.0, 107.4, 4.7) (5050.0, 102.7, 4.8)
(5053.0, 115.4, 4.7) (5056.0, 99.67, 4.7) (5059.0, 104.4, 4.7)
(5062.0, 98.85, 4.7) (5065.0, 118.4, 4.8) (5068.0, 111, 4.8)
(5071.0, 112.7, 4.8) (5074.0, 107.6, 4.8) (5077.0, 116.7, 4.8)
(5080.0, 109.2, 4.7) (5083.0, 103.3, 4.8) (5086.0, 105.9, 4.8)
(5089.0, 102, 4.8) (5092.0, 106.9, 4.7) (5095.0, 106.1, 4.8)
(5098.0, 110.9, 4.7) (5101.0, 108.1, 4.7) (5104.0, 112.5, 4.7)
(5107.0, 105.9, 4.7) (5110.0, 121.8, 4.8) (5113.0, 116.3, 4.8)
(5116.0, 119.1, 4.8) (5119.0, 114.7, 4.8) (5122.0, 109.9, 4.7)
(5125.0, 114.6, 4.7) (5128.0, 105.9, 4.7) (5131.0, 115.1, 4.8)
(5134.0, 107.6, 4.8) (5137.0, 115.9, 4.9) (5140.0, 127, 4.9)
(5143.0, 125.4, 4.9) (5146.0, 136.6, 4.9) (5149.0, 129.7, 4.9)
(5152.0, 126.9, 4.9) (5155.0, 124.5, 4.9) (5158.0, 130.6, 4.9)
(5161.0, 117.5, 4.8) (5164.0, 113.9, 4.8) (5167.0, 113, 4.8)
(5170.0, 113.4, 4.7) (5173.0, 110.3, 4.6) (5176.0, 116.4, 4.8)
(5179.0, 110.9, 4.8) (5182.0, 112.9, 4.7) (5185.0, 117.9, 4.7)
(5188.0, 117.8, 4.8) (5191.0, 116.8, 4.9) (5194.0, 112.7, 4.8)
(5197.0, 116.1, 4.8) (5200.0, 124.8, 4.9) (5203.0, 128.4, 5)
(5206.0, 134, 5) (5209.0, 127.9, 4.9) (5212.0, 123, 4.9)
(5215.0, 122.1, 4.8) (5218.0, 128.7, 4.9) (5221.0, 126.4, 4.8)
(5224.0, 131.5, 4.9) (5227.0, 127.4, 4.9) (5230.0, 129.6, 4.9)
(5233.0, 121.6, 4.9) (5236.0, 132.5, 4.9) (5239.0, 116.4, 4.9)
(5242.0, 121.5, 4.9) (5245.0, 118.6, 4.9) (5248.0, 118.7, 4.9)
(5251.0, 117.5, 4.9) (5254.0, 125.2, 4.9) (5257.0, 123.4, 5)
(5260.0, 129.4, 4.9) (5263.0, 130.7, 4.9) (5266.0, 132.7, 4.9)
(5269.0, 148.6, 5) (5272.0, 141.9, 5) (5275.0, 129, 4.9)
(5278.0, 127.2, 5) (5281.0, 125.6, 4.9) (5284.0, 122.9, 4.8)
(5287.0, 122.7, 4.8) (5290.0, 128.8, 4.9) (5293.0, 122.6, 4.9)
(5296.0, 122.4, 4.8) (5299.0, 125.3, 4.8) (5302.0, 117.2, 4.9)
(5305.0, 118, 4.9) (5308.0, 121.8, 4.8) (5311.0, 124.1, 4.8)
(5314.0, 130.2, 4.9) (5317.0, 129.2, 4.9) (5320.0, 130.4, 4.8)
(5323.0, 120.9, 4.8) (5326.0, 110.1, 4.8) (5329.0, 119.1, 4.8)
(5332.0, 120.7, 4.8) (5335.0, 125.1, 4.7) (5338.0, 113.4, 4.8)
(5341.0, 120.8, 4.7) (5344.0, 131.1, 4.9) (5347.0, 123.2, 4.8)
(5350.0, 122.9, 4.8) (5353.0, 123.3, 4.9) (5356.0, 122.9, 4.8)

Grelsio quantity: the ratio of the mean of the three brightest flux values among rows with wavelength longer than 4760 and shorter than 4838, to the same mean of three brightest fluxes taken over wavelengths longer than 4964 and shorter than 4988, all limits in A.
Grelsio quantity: 0.8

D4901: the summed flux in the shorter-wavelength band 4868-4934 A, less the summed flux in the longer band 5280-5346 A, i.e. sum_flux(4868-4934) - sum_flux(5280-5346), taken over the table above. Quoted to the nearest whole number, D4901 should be -981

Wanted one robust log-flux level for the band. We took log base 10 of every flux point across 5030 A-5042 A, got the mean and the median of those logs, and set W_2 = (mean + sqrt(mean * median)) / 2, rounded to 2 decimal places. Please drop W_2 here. 2.00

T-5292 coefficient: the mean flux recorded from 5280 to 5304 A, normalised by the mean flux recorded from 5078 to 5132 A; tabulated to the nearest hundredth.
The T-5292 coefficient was 1.12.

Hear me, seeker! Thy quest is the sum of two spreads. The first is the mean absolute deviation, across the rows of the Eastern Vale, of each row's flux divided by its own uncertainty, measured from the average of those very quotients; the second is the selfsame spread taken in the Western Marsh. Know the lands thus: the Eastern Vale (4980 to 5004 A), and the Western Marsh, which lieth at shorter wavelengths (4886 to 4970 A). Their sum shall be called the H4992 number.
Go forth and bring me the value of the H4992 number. 3.25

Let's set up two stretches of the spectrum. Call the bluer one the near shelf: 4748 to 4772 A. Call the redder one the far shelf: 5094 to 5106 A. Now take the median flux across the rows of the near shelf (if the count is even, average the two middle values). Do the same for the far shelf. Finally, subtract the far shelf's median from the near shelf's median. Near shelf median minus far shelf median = -34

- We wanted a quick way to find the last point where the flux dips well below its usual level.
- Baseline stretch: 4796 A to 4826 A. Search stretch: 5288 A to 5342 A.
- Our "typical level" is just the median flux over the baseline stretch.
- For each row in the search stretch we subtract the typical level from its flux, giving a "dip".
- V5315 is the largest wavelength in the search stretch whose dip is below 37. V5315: 5338.0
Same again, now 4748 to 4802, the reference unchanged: 4801.0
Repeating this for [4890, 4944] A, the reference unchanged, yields 4942.0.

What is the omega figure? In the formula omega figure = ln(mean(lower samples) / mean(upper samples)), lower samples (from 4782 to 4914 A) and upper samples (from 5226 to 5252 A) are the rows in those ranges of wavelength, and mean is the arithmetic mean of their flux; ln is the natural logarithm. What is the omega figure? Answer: -0.4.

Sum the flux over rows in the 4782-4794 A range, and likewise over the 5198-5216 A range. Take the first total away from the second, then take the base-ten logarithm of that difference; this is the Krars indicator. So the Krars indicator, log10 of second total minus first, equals 2.7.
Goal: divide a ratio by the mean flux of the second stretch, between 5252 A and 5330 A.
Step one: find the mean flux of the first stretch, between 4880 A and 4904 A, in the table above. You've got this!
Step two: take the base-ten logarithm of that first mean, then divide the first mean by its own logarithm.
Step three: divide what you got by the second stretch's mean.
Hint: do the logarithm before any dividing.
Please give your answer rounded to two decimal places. 0.33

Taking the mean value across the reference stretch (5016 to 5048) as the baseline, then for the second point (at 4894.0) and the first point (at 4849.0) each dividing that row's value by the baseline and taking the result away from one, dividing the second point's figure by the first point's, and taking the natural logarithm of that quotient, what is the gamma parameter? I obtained 0.58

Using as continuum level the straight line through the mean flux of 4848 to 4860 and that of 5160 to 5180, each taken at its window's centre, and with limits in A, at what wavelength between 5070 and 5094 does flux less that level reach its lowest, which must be 5089.0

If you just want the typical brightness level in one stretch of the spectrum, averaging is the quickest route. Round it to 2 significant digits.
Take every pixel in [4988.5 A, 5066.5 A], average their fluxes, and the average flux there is 98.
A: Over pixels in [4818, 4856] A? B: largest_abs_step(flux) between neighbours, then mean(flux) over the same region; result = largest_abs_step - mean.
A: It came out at -74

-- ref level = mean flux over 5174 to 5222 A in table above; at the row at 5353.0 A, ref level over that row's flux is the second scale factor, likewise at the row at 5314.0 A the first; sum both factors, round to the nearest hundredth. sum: 1.91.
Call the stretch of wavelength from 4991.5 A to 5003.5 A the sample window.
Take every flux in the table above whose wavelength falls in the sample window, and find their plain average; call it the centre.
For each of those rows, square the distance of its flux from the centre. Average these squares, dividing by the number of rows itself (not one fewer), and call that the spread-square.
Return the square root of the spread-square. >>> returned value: 7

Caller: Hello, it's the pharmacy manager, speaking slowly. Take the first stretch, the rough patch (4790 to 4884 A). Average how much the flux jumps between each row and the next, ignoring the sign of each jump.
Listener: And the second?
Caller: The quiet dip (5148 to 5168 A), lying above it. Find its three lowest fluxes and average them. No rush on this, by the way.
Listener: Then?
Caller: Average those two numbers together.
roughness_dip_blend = 60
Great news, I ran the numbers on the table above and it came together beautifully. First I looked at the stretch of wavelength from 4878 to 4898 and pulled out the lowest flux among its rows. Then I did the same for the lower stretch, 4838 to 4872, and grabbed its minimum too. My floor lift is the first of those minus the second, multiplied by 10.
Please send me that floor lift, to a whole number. -38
